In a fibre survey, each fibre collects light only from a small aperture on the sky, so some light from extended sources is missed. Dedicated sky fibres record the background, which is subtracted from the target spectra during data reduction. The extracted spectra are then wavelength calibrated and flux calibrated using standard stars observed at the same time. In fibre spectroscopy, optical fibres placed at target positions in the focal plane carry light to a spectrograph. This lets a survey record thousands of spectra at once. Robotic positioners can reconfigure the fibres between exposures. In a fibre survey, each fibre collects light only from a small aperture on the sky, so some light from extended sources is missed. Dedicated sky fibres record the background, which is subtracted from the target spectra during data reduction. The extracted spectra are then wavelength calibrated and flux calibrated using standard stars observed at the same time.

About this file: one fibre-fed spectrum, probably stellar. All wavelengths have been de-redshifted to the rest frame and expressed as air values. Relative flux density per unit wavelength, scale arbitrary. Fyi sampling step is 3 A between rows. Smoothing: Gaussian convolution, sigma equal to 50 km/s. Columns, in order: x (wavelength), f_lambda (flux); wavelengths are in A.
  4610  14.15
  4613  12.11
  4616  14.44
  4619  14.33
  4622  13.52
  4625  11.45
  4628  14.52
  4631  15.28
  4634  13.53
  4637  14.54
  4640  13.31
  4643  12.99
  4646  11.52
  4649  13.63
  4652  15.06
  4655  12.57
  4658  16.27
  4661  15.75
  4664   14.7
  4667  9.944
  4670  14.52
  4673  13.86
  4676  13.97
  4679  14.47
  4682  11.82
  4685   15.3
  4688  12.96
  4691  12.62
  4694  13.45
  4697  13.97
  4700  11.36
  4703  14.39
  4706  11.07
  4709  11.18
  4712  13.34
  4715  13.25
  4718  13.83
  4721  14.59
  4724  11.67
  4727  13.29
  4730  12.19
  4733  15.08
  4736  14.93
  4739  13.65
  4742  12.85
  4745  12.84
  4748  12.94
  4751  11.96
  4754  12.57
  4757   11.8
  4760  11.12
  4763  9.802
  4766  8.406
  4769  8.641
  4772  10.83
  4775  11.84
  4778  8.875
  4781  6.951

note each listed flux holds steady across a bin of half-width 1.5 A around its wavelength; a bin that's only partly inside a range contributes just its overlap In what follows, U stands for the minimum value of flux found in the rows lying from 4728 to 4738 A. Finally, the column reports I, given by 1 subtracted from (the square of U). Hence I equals 148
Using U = 12.19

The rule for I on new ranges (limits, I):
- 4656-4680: 98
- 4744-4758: 138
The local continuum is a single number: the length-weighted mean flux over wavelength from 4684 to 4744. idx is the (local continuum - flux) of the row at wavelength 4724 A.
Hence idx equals 1.6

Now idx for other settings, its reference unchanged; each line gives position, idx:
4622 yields -0.3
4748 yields 0.3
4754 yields 0.7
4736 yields -1.7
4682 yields 1.4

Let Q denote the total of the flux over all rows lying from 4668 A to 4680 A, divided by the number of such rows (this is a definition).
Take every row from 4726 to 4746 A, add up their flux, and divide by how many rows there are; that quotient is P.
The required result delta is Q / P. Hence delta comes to 1.05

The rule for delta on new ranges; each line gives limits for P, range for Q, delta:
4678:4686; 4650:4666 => 1.07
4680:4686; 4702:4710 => 0.90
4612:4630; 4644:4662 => 1.06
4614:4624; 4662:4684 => 0.95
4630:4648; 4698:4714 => 0.91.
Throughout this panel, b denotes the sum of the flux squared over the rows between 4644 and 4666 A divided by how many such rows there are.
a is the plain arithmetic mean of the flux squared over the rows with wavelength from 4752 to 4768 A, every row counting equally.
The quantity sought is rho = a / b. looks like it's 0.57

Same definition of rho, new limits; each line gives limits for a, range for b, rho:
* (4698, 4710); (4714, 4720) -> 0.80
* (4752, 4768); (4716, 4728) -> 0.66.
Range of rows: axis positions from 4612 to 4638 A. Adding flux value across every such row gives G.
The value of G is 124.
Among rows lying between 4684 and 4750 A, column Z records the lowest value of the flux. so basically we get 11.07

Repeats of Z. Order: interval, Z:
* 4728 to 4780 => 8.406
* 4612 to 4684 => 9.944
